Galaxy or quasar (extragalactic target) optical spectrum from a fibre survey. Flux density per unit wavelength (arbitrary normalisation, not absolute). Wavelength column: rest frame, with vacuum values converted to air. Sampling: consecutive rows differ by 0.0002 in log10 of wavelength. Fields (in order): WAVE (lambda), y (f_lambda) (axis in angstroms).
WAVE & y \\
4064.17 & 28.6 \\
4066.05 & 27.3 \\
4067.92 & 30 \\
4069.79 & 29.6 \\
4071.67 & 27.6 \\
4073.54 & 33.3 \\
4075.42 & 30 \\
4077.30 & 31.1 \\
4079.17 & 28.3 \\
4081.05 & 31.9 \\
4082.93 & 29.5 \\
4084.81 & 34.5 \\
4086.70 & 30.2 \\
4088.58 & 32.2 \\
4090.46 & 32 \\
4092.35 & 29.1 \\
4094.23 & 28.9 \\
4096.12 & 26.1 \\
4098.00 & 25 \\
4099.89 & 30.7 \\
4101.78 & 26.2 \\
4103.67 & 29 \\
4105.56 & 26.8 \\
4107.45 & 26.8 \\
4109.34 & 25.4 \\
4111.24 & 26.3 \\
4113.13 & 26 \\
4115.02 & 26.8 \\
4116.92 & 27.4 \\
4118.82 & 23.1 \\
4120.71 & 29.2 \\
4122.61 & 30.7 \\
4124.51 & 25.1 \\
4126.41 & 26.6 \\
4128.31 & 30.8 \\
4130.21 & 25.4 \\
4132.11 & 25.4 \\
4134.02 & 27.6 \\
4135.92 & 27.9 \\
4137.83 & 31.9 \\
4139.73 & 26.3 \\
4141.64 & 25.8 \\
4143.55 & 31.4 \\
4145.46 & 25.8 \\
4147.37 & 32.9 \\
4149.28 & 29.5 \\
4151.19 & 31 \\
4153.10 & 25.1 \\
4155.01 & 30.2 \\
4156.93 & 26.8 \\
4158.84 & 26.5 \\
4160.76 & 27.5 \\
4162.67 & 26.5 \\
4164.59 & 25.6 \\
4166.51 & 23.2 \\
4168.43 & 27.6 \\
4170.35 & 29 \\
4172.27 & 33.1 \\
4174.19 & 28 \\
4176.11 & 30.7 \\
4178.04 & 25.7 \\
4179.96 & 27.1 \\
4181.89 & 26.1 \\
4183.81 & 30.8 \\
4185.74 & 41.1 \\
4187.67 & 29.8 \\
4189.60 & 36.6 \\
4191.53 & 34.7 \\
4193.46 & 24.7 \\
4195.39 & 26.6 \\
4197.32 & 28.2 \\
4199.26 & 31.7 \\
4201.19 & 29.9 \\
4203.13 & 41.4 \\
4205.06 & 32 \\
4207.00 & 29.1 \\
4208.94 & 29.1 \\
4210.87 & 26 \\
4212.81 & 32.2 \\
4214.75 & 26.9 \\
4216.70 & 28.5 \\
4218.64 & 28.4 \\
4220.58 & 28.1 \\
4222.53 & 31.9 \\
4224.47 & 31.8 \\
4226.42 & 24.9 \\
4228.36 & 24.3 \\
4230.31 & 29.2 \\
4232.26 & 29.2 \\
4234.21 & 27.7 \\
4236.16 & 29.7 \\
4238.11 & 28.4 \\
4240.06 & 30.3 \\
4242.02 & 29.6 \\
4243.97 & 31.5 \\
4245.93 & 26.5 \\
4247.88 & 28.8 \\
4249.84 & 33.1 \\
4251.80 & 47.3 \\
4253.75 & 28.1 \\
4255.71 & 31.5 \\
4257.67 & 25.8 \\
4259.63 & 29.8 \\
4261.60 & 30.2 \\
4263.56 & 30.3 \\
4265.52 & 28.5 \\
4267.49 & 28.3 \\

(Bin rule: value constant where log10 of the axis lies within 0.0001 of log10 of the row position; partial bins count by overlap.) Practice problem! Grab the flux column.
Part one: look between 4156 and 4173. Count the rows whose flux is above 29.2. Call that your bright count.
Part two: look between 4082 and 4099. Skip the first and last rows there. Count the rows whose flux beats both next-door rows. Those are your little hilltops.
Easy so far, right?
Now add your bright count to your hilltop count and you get 3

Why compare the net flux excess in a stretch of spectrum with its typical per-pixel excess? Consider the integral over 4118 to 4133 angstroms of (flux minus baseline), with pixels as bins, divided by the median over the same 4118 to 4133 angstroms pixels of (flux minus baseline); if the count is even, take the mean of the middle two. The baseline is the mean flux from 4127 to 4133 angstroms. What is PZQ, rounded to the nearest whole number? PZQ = 2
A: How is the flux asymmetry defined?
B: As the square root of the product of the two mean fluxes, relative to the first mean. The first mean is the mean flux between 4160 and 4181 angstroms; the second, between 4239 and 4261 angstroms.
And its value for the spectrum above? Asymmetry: 1.06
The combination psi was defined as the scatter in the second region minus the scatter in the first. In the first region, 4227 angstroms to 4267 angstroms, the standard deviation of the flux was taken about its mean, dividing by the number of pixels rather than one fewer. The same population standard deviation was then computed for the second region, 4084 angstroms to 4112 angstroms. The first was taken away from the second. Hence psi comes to -1.7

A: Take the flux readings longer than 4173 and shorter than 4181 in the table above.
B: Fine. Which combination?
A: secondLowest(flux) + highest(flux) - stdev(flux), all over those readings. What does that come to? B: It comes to 56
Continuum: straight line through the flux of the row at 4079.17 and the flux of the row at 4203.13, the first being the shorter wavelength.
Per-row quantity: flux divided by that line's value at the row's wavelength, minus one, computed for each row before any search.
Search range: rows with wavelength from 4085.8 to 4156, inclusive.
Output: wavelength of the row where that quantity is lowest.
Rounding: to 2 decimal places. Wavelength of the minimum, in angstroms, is 4153.10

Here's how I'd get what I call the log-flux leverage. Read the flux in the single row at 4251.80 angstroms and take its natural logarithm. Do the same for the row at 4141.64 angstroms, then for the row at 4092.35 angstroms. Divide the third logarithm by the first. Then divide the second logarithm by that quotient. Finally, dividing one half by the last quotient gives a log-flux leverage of 0.134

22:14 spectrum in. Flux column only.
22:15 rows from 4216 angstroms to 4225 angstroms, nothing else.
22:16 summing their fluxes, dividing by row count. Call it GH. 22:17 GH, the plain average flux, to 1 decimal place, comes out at 29.7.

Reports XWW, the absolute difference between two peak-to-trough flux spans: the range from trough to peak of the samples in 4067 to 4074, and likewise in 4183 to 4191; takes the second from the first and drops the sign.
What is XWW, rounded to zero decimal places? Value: 6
